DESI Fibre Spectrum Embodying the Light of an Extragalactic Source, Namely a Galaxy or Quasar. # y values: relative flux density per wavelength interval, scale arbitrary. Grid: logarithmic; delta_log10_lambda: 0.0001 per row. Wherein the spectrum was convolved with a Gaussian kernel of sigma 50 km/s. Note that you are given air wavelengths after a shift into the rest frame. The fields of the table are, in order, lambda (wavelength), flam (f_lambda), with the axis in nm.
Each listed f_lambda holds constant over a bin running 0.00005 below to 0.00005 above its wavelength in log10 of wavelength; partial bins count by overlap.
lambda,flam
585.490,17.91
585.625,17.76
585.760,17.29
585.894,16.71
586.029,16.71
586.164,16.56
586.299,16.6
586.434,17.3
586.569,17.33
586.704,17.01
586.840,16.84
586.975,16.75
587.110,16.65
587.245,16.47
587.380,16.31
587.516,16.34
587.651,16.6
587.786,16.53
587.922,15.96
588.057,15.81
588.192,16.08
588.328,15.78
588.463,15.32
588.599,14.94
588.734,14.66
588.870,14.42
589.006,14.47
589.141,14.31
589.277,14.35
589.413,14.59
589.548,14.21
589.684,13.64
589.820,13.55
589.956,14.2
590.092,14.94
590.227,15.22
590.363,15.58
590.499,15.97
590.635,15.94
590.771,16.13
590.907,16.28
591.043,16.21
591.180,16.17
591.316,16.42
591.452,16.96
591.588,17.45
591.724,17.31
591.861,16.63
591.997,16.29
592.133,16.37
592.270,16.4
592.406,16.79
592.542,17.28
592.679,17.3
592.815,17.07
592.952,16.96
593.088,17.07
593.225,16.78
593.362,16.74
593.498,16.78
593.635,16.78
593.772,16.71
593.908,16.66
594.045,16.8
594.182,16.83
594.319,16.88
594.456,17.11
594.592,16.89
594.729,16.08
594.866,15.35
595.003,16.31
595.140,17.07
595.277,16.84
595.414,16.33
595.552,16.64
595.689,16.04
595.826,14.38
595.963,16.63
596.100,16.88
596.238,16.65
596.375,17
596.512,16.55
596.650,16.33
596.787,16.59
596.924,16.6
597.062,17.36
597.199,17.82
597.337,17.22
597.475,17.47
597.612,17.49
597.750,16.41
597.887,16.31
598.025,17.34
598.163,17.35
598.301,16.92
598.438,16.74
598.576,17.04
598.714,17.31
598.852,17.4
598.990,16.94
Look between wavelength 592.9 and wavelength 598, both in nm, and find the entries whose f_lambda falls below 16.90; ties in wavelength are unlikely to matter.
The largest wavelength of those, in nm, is 597.887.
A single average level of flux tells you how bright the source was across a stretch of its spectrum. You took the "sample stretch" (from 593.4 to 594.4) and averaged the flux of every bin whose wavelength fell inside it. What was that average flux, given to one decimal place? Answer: 16.8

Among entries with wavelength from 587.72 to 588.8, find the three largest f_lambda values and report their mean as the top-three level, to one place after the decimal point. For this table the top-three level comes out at 16.2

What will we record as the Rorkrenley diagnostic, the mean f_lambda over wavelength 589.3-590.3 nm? 14.3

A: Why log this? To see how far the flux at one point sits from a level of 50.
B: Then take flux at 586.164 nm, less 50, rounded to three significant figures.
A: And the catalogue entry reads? -33.4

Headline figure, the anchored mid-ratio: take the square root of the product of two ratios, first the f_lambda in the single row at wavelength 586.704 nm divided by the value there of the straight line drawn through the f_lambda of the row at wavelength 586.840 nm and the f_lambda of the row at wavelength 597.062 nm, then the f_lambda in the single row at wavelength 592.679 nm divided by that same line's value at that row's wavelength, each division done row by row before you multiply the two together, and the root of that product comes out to 1.01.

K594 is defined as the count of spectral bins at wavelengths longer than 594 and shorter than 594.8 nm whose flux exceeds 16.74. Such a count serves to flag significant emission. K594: 5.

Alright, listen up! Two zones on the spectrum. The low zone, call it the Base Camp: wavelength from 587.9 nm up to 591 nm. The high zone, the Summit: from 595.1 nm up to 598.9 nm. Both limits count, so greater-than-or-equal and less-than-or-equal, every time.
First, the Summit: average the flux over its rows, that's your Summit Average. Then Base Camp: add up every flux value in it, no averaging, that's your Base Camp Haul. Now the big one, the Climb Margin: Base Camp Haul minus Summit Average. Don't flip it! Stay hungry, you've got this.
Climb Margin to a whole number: 330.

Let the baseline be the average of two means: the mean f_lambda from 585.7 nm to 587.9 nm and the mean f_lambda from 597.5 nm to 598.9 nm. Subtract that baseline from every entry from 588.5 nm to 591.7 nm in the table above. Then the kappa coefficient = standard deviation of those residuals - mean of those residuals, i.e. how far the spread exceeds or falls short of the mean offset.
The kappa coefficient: 2.7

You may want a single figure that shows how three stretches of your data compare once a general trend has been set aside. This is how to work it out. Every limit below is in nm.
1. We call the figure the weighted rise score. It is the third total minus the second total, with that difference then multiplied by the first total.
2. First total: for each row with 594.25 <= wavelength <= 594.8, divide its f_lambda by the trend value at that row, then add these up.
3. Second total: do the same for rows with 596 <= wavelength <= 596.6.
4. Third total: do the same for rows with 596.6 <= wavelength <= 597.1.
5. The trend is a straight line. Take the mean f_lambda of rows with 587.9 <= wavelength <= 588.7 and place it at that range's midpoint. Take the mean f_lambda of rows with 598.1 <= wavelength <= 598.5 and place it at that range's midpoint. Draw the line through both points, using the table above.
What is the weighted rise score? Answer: -0.12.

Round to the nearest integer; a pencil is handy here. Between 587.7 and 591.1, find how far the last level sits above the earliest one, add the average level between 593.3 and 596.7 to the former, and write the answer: 16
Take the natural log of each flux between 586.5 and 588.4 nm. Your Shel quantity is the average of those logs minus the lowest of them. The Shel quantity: 0.042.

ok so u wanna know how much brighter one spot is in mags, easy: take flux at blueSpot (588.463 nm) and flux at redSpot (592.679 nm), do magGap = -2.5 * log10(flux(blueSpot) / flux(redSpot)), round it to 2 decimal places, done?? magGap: 0.13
